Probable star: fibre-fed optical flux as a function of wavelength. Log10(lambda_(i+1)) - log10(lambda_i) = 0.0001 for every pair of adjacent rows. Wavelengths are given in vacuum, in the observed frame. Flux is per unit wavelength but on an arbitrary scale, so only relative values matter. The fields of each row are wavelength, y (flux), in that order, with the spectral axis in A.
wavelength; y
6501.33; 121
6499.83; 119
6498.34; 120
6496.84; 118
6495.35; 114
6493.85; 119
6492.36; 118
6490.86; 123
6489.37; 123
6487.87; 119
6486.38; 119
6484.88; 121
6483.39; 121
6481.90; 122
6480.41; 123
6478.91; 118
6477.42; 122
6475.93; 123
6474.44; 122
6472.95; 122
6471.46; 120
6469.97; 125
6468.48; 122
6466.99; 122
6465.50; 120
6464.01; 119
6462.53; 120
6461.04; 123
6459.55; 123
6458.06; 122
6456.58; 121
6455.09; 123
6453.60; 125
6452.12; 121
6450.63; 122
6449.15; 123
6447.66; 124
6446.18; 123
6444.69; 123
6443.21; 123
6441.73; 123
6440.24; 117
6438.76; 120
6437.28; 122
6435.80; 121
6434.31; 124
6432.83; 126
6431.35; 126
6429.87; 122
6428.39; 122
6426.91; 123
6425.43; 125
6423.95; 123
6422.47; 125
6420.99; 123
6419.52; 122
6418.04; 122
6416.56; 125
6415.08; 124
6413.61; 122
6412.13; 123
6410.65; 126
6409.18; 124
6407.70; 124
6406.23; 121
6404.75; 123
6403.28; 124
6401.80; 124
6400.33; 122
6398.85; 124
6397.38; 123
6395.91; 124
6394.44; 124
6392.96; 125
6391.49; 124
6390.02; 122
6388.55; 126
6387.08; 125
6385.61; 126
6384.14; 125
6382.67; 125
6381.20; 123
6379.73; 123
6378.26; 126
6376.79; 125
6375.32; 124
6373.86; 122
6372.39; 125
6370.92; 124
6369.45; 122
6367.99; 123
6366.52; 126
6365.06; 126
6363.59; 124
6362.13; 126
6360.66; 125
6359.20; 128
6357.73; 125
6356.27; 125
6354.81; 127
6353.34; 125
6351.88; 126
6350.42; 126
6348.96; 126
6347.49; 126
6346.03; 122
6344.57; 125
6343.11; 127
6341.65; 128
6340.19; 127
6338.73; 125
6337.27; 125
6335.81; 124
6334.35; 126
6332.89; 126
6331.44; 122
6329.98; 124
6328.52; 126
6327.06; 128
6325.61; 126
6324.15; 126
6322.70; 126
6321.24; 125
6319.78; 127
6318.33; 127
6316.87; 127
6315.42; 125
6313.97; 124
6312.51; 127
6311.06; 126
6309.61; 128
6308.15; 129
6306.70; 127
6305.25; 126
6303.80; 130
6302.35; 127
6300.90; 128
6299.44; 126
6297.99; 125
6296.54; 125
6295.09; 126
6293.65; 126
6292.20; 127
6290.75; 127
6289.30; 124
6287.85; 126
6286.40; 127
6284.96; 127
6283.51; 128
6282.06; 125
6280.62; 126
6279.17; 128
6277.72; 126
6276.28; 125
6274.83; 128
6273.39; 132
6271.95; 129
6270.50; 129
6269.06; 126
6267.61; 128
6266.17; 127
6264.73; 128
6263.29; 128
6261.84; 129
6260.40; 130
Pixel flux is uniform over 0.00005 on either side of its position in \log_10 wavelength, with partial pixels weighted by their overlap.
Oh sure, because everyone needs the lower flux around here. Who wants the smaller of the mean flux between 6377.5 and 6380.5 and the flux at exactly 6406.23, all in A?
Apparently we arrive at 121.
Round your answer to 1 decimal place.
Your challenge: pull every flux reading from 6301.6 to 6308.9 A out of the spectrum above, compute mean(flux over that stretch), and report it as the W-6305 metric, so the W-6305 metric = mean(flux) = 127.8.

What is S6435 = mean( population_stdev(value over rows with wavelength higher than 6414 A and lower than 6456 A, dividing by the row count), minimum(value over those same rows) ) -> 59.4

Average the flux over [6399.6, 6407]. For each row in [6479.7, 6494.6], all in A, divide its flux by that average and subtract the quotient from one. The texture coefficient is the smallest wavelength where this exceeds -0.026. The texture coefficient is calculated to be 6480.41 A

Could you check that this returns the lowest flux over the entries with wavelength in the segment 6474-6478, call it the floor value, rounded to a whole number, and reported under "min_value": 122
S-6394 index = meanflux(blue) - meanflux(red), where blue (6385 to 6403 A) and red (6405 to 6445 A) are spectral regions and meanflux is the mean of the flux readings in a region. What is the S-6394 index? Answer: 1.1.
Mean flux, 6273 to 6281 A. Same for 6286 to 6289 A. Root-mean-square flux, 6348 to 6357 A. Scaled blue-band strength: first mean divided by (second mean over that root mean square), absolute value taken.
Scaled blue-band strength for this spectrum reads 127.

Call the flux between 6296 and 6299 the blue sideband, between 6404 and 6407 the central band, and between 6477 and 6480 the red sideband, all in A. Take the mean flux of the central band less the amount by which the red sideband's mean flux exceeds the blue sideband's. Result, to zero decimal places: 127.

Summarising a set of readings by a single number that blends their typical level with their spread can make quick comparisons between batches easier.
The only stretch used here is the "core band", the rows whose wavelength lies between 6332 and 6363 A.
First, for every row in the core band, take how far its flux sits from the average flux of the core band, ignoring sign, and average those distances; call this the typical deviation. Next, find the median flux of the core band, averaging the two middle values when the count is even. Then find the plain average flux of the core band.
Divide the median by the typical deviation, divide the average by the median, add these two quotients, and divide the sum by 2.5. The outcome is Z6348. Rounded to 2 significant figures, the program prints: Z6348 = 51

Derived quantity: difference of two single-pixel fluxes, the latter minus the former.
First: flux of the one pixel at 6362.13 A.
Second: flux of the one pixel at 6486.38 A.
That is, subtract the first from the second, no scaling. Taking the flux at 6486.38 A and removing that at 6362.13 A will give -7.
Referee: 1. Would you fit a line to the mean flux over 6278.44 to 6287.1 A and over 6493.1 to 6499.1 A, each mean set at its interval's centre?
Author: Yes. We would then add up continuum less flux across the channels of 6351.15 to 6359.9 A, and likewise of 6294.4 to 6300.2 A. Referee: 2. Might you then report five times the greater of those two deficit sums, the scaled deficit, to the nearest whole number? 14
